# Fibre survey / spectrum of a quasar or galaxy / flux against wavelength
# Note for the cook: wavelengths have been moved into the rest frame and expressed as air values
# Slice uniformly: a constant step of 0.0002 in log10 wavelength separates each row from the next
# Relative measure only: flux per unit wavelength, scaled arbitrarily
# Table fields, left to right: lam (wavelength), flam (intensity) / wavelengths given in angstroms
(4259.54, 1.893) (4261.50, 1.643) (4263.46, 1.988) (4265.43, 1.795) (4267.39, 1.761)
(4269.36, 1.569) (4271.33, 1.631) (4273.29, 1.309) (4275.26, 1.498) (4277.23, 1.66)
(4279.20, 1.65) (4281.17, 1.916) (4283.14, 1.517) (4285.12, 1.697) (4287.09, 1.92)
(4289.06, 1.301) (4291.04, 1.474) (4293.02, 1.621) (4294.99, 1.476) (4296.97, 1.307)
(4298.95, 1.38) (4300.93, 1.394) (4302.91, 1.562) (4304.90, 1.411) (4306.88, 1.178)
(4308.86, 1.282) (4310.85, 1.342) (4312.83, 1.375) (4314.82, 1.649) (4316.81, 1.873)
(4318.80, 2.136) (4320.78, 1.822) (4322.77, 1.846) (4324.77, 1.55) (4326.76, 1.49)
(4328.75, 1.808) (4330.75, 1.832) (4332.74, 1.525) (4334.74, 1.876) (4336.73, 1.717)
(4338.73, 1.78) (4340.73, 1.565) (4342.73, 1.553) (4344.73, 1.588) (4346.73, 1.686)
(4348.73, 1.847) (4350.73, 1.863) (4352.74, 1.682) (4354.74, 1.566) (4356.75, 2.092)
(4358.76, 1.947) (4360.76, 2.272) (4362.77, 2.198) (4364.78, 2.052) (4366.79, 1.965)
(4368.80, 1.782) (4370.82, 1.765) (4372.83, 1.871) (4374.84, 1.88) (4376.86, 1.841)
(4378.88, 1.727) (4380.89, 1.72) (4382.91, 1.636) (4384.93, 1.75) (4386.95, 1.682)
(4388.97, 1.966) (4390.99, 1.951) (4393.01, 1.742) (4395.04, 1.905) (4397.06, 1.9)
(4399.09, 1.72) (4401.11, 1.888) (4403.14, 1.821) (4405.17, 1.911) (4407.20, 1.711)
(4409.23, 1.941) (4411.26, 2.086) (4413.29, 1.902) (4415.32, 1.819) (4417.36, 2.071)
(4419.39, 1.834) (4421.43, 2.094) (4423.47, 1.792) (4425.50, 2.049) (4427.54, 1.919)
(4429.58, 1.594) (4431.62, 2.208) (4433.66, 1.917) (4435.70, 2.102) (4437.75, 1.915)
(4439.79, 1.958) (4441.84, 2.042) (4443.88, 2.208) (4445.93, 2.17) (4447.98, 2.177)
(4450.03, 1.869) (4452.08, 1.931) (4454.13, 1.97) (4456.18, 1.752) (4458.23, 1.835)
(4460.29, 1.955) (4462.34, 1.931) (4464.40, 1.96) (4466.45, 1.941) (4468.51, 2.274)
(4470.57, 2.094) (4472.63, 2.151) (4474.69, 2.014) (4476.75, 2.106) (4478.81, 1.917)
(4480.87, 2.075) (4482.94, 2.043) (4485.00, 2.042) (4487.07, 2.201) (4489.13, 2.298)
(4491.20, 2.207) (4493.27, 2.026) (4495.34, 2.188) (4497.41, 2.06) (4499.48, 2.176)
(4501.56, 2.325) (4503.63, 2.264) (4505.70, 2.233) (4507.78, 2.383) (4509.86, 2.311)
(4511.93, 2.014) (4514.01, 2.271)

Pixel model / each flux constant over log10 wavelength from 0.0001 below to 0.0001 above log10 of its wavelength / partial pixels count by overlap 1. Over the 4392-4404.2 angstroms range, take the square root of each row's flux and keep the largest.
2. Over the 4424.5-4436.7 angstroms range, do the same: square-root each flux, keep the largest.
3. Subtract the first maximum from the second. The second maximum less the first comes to 0.11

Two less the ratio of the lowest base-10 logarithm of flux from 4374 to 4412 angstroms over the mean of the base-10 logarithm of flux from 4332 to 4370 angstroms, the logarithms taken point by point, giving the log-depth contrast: 1.17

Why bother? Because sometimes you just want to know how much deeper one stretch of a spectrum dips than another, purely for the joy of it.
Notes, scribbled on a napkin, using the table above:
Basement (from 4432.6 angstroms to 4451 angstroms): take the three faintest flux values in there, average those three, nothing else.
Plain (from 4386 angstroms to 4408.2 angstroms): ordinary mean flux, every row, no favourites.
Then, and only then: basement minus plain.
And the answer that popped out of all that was 0.064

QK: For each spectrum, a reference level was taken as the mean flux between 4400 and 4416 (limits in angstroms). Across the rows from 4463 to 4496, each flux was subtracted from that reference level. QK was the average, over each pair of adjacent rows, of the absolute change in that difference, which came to 0.126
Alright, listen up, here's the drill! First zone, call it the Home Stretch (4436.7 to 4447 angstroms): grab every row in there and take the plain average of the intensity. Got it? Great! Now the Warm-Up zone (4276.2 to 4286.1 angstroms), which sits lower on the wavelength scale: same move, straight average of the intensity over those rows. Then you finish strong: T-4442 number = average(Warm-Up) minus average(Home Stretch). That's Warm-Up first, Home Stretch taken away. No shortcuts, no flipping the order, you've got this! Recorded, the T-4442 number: -0.37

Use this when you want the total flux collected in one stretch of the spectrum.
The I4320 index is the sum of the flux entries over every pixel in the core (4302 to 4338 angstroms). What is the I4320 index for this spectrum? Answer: 29.3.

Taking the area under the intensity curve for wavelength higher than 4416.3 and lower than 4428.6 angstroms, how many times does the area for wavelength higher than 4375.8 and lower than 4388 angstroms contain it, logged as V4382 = 0.87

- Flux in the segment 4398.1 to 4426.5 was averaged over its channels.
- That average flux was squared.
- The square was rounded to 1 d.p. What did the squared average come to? 3.6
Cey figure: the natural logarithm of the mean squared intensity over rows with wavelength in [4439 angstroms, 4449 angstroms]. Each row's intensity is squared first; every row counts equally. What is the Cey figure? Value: 1.50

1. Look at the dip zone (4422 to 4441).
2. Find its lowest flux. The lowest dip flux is 1.594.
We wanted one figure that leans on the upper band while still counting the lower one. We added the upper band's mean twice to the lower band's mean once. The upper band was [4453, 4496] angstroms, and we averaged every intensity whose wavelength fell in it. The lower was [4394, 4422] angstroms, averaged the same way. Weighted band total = 5.99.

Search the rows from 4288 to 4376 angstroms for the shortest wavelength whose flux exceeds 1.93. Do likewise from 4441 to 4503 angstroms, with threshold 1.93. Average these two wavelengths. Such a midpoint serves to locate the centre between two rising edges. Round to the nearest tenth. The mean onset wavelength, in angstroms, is 4380.3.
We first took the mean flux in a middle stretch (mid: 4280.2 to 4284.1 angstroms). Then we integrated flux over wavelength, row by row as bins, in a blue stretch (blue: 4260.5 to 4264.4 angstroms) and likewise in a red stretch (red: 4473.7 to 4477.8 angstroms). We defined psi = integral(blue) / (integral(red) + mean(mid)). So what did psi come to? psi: 0.70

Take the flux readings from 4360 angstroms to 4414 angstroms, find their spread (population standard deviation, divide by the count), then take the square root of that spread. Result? 0.39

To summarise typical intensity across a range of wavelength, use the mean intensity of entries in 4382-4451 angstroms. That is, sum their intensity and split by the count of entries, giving 1.92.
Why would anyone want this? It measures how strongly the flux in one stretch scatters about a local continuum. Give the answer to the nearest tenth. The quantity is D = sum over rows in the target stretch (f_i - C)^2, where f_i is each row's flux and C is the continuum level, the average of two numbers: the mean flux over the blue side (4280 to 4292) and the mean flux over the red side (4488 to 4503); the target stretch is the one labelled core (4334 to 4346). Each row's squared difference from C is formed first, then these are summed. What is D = 0.4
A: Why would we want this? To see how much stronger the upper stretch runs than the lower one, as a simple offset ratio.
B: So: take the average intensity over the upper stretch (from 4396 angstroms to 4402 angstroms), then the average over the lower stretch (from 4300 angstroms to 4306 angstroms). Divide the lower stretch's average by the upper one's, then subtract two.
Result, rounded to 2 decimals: -1.21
